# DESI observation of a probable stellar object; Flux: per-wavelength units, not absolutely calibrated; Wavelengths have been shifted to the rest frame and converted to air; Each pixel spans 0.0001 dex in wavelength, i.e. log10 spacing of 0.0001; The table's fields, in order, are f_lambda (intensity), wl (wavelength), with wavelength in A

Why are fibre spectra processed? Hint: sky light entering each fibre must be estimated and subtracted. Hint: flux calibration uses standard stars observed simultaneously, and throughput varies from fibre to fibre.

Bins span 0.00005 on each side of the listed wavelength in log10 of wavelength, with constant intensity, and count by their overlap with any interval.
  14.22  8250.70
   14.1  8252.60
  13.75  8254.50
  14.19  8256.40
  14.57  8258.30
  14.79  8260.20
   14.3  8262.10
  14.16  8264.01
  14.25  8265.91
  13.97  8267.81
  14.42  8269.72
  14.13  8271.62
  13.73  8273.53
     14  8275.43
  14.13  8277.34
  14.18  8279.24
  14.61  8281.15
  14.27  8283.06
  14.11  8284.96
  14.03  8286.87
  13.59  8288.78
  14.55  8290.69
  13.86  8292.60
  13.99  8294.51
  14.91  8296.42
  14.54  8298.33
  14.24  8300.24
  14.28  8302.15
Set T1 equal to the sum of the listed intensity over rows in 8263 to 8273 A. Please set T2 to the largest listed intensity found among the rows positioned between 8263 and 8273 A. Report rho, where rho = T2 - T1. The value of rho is -56.51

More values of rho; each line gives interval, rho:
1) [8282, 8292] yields -56.00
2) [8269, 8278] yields -55.99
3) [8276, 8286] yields -56.69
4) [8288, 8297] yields -55.99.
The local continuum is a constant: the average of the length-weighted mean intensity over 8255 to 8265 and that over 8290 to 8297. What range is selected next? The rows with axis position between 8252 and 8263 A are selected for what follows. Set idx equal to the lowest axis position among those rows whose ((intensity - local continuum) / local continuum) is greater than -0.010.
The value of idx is 8256.40 A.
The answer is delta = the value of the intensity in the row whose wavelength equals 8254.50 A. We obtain 13.75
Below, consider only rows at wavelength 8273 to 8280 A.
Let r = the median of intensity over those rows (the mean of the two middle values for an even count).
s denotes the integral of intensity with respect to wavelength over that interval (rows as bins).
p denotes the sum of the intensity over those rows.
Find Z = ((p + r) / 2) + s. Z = 133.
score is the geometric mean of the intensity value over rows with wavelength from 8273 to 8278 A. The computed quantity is 14.0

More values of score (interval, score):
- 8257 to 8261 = 14.7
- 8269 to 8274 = 14.1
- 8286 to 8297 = 14.1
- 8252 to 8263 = 14.3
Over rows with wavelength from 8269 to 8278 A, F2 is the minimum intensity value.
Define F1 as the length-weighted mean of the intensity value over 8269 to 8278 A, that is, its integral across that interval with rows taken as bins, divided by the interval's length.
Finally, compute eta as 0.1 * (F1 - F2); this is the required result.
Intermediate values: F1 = 14.1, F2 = 13.73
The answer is 0.034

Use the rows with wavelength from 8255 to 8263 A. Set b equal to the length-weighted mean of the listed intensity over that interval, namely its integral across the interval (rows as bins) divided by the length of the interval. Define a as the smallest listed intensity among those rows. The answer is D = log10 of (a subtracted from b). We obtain -0.61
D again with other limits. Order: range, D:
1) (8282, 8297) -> -0.25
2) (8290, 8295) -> -0.58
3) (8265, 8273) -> -0.72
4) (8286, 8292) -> -0.35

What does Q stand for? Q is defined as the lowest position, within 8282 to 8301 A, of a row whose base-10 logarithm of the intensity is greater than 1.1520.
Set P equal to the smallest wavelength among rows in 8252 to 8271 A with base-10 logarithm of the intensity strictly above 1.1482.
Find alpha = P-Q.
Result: -30.5 A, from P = 8252.60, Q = 8283.06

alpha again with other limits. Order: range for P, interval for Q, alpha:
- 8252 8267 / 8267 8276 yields -17.1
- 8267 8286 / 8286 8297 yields -21.0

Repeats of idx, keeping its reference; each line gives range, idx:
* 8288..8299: 8290.69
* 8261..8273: 8262.10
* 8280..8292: 8281.15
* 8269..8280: 8269.72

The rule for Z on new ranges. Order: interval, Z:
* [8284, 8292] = 148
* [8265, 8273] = 149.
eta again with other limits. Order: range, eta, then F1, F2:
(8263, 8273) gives 0.019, 14.2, 13.97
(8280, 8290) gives 0.054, 14.1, 13.59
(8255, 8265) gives 0.021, 14.4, 14.16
